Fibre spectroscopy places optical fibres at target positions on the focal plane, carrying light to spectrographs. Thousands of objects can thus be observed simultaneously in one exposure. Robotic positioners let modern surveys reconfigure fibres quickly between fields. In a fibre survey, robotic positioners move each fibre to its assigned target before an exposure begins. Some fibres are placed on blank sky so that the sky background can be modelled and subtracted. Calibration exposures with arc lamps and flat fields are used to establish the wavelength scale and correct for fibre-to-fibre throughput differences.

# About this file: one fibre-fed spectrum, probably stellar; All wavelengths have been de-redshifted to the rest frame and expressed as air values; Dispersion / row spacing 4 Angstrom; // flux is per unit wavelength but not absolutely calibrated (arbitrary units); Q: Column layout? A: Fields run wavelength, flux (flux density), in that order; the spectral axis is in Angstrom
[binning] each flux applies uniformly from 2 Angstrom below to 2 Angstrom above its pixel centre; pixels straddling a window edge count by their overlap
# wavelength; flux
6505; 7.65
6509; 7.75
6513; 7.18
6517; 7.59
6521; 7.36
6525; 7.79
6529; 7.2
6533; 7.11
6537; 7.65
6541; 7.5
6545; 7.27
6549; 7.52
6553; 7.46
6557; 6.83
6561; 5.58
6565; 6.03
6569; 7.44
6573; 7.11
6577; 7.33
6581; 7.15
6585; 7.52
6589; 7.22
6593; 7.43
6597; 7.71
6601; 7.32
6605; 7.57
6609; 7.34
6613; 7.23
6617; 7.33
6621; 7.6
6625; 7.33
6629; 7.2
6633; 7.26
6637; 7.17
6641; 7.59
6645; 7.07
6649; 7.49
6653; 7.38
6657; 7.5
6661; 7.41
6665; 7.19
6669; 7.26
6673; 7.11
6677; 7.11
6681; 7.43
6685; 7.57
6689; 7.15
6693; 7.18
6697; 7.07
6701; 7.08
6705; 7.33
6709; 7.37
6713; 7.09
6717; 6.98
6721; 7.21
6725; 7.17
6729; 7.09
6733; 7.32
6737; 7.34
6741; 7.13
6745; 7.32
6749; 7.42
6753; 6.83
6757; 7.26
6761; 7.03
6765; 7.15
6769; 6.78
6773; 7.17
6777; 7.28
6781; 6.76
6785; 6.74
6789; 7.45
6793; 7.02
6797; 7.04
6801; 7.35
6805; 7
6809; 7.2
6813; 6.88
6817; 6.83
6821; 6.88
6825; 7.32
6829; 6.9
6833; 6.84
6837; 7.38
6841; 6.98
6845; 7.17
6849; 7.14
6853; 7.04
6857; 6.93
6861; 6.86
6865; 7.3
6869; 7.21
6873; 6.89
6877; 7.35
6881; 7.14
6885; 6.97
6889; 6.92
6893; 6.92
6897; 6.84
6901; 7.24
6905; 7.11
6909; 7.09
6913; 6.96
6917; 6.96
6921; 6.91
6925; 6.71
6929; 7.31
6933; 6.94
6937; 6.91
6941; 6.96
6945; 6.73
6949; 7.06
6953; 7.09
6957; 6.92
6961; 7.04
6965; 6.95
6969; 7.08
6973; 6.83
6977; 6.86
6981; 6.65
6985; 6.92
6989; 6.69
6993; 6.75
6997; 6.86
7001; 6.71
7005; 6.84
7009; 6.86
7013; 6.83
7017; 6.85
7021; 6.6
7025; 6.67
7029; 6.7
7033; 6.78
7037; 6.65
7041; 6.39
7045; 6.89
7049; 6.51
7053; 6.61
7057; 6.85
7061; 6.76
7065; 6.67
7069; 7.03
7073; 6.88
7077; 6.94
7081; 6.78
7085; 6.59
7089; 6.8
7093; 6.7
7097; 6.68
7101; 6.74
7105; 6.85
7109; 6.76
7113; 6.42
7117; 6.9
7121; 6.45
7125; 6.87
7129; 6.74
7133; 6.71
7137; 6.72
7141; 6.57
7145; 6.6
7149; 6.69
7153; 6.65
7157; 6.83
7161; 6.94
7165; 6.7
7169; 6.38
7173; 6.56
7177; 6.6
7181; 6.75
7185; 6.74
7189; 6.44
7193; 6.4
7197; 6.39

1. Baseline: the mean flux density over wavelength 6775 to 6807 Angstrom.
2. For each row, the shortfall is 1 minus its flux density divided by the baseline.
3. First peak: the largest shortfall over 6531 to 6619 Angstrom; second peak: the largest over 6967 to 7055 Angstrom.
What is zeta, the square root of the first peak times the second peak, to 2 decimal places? 0.14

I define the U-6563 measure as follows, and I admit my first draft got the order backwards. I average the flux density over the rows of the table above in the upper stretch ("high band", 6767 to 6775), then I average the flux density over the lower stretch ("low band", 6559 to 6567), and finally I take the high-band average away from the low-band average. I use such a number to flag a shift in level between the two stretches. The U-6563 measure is -1.17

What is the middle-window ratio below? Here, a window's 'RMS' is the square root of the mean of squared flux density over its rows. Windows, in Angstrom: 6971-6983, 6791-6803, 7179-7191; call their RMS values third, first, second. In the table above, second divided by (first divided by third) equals 6.31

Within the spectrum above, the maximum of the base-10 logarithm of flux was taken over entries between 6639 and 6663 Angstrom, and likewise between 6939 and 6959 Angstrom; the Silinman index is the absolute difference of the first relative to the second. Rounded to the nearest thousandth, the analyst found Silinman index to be 0.030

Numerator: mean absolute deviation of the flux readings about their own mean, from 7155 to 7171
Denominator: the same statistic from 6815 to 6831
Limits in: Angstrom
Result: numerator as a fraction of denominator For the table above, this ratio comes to 1.0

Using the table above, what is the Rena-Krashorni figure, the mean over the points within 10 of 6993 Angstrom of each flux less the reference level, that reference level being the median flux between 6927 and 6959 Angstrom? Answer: -0.16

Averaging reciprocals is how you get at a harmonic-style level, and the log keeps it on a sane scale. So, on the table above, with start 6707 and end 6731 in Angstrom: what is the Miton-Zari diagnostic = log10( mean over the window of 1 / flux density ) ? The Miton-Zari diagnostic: -0.854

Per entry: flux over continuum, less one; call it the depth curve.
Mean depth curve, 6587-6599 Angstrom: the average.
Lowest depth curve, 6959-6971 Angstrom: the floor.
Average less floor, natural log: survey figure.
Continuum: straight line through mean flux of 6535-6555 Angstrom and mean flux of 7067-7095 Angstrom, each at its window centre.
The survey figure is -5.13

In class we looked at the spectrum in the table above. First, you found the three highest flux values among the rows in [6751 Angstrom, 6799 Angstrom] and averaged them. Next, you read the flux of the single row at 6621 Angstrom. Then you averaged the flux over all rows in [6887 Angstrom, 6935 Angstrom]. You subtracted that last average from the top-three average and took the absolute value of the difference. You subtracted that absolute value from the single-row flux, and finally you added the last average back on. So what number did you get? 14.3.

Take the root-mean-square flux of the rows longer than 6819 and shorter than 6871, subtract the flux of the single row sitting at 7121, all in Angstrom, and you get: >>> 0.625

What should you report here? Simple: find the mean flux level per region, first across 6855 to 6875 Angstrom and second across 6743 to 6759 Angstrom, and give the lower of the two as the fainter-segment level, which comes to 7.04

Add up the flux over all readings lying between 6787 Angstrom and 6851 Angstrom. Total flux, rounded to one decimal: 113.4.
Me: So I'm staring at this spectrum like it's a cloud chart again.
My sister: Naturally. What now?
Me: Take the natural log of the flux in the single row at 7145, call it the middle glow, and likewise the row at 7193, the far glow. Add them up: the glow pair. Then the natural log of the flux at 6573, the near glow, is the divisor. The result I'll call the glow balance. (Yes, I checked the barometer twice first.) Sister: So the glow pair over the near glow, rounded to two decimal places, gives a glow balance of 1.91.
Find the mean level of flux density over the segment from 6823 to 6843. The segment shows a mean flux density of 7.1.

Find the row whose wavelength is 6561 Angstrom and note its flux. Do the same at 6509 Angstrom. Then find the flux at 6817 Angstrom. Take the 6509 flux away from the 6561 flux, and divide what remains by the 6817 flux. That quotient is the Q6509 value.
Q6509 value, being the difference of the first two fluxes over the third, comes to -0.32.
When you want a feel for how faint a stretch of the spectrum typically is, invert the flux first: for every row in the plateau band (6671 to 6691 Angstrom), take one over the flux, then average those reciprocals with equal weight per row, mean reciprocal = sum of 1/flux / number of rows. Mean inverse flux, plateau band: 0.138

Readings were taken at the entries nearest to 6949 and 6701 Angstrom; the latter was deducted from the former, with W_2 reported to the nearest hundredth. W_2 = -0.02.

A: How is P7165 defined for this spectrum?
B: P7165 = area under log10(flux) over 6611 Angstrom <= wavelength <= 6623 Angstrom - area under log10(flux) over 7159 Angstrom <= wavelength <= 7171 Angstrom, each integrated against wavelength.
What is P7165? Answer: 0.5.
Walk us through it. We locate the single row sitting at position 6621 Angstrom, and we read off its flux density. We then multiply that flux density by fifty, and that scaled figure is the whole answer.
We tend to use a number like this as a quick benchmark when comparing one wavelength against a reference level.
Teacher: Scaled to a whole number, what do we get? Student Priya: 380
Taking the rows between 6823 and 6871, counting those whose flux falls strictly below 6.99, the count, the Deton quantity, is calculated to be 5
